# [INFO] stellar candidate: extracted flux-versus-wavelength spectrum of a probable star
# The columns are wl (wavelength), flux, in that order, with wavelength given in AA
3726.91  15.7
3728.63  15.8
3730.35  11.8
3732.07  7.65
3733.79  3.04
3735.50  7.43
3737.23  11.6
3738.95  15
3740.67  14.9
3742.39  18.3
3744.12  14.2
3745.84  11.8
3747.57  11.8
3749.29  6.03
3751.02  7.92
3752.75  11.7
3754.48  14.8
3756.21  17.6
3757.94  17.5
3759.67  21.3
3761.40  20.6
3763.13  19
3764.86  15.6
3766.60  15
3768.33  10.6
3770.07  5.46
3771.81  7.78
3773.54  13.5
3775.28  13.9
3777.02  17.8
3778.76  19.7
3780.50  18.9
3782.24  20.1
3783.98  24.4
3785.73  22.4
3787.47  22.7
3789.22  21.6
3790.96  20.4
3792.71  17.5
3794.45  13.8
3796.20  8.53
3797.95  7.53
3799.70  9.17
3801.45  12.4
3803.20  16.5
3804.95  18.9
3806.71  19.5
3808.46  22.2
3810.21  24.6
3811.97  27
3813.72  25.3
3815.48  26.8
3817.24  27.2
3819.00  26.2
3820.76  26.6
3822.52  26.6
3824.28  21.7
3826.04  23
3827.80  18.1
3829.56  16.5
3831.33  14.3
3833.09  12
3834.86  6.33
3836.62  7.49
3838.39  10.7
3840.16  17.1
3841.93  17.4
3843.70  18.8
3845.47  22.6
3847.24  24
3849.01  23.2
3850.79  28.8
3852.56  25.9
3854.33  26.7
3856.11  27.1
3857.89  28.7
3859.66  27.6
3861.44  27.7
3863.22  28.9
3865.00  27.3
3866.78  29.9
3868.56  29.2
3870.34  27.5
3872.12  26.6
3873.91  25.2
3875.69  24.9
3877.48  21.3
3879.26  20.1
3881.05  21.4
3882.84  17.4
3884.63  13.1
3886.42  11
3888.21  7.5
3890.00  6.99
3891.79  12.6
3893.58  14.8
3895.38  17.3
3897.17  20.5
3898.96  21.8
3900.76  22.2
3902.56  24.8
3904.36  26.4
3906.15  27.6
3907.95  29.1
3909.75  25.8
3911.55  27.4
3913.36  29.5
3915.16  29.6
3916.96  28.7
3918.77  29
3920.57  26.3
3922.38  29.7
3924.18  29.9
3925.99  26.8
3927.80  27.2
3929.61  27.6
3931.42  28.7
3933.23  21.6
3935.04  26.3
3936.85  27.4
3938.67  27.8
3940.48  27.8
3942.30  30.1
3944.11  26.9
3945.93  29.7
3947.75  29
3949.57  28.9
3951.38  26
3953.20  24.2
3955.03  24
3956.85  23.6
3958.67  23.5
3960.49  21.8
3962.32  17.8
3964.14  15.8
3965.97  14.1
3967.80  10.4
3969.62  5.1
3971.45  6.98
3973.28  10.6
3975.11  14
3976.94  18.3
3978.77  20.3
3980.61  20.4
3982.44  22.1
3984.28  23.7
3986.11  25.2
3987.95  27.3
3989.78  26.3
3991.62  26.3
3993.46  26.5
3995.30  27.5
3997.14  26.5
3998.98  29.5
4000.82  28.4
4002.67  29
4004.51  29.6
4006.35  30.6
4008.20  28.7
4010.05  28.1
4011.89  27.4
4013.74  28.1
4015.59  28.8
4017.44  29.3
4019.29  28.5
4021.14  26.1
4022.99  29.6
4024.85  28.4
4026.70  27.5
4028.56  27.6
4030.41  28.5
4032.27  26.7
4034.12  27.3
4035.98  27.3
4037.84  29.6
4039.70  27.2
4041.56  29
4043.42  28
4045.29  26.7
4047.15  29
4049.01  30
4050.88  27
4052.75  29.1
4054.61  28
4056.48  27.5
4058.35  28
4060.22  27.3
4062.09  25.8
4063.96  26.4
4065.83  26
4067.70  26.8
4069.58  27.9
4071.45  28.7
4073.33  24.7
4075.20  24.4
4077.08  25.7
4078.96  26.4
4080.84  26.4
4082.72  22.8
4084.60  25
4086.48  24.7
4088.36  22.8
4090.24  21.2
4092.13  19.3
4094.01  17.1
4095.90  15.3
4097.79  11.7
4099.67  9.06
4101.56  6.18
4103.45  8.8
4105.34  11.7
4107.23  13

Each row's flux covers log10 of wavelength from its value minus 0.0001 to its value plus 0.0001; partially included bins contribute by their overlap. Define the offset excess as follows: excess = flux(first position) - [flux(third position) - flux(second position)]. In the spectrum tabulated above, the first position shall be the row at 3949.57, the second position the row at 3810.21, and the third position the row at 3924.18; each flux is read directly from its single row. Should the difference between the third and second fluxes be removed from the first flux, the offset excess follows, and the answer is 24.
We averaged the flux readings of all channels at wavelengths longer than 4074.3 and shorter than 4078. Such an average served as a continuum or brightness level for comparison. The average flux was 25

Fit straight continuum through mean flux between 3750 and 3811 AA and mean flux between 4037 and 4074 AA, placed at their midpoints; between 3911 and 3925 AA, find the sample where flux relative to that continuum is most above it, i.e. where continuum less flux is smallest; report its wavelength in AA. 3915.16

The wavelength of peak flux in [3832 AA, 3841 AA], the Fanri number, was 3840.16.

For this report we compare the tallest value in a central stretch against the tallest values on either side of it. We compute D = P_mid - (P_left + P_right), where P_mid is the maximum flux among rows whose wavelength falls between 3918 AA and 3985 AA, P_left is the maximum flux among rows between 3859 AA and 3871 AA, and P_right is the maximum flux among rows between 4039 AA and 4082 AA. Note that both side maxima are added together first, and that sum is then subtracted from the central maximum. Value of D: -29.8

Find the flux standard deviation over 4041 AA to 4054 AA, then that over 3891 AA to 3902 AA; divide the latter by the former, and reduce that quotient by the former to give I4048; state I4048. 2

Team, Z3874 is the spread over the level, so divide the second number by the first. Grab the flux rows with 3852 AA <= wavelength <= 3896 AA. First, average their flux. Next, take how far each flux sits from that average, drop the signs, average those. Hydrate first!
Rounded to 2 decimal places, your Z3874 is 0.28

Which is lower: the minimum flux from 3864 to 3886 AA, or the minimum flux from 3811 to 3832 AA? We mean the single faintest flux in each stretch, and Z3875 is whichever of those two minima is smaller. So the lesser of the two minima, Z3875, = 13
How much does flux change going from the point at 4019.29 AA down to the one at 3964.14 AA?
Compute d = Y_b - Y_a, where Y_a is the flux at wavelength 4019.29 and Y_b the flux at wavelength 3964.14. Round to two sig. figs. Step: -13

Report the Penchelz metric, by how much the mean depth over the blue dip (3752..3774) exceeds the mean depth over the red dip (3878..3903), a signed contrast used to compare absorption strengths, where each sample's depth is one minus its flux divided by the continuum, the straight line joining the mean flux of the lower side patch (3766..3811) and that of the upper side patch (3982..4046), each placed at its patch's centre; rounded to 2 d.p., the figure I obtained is -0.21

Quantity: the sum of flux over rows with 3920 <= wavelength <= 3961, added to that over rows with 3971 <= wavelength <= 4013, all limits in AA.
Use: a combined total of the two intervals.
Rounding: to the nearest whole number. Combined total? 1168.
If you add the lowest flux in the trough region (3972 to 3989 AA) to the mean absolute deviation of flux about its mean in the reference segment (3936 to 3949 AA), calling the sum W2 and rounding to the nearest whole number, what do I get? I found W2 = 12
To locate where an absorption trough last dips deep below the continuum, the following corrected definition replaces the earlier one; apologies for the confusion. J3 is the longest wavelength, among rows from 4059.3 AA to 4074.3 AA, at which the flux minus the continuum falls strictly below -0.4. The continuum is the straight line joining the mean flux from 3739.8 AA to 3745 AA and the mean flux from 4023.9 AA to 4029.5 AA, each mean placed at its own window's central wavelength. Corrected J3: 4073.33 AA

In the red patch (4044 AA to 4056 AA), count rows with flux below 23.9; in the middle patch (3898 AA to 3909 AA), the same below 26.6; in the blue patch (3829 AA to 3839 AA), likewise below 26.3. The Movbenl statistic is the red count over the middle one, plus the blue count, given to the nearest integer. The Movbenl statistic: 6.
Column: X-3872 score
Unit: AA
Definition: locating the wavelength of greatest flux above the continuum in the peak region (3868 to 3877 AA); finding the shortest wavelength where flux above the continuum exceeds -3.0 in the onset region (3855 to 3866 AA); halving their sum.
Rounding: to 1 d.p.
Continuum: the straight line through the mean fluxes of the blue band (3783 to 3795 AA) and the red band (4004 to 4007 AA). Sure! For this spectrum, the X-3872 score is 3862.3 AA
